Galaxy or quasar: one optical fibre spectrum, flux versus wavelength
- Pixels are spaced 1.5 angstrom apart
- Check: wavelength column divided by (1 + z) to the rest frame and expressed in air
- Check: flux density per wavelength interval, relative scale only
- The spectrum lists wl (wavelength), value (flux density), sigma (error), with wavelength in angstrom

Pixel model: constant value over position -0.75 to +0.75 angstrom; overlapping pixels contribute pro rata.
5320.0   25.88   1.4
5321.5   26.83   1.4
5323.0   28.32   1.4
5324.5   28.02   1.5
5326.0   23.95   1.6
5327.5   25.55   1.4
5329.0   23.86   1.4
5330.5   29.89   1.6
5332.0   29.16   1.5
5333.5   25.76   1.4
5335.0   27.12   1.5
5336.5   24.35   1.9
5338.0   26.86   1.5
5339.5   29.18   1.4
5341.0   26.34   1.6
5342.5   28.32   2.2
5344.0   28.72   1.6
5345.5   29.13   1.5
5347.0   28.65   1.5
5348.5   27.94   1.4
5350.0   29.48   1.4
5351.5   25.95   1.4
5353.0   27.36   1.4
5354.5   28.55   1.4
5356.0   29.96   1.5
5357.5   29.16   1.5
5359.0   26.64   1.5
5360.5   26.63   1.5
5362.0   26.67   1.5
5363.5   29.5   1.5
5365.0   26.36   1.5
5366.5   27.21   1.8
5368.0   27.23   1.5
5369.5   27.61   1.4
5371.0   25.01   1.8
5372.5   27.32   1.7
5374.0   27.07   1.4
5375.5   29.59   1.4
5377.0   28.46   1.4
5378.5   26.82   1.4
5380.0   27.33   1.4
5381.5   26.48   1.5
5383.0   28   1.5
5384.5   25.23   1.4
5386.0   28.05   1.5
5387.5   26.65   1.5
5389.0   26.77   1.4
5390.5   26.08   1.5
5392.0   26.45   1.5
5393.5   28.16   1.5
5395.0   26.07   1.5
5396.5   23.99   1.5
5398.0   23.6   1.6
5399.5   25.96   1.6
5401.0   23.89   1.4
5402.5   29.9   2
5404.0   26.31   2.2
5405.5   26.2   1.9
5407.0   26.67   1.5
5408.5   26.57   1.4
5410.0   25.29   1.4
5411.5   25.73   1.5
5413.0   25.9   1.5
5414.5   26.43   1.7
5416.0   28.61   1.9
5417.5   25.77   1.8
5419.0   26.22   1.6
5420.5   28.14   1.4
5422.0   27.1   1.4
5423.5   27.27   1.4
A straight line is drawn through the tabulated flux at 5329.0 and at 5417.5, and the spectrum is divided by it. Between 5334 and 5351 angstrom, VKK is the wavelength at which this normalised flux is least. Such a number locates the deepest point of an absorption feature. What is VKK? 5336.5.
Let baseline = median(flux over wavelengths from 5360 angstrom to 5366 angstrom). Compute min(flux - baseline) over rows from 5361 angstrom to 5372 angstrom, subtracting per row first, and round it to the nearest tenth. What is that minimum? -1.6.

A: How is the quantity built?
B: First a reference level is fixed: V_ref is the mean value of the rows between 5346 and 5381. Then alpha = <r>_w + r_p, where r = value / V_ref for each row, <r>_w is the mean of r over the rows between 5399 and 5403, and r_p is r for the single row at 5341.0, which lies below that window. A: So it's 1.91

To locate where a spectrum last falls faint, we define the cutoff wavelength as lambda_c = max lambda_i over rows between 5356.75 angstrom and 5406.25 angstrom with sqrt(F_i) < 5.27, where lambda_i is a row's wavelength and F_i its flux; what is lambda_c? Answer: 5405.5 angstrom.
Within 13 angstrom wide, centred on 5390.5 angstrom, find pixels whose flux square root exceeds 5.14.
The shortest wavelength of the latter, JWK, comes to 5386.0 angstrom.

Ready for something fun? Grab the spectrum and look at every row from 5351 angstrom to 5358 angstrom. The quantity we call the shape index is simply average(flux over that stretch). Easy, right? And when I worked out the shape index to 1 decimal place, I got 28.2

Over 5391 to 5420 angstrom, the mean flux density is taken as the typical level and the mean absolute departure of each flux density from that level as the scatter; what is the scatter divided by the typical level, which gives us 0.038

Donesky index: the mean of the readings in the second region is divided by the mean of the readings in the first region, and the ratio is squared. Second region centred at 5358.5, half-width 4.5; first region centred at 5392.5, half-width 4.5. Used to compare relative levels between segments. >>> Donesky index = 1.13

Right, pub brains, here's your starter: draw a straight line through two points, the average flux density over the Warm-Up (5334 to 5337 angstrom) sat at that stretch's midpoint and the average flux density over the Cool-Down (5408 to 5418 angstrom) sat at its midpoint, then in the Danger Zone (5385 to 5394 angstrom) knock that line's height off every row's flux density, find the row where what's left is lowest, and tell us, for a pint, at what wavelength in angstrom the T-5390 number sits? 5390.5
